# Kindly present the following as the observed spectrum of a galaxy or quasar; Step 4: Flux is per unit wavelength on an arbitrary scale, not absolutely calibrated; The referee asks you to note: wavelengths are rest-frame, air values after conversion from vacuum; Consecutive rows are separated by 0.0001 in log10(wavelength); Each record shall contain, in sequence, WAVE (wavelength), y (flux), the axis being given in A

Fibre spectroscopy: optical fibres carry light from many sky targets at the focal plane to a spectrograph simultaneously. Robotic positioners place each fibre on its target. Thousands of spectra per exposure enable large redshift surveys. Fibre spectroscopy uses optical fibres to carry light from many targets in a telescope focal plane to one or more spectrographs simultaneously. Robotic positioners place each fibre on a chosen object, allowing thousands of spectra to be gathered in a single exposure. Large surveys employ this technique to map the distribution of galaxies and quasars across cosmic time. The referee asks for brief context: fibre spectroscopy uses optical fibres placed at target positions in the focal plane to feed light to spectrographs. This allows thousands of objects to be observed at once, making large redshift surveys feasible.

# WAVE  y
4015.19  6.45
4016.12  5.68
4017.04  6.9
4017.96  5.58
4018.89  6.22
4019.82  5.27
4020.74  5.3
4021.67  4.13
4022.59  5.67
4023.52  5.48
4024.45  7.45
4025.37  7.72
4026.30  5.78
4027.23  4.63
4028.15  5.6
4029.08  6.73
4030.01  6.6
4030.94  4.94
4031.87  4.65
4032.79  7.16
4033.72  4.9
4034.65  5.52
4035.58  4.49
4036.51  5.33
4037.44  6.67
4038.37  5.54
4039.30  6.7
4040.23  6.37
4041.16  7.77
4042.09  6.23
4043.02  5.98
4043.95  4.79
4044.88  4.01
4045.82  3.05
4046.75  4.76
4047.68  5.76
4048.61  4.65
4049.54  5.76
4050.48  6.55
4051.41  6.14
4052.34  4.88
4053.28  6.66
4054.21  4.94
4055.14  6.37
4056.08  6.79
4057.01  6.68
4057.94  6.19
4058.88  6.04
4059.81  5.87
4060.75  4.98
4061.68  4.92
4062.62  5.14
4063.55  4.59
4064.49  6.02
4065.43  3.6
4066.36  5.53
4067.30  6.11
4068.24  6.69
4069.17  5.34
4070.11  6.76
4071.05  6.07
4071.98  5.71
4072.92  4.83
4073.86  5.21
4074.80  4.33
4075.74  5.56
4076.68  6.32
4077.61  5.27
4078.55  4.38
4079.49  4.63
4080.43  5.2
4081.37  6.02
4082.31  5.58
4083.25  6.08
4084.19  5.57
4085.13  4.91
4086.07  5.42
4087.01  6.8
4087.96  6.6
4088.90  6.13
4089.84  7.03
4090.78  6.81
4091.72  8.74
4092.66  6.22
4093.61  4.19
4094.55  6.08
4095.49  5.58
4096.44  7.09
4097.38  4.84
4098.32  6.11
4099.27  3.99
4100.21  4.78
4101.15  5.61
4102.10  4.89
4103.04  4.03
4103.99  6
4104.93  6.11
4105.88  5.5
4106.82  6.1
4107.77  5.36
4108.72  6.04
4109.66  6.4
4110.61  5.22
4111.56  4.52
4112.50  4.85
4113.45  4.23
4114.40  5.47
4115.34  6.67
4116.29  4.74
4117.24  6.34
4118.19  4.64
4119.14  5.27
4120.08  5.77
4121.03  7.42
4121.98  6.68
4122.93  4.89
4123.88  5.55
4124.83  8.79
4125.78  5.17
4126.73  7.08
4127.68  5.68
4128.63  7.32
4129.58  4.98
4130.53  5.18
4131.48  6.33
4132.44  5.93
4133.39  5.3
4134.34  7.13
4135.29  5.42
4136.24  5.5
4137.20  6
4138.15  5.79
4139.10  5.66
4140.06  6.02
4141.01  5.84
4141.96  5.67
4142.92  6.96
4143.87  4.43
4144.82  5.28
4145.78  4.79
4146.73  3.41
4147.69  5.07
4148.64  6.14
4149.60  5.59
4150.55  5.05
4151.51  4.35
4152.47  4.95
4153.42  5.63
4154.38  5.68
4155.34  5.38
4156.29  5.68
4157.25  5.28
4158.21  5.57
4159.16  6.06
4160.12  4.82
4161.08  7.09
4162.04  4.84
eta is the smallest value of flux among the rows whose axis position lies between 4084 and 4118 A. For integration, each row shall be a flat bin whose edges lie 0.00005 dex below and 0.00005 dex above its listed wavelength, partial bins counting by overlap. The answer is 3.99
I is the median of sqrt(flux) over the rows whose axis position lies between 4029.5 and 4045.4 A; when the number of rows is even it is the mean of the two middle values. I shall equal 2.35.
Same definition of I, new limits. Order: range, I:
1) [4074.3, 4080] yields 2.22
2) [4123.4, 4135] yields 2.41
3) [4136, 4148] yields 2.38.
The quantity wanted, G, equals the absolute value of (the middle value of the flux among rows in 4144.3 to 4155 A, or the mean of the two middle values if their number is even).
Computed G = 5.07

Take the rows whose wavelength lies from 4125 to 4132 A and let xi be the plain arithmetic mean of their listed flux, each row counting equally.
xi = 6.0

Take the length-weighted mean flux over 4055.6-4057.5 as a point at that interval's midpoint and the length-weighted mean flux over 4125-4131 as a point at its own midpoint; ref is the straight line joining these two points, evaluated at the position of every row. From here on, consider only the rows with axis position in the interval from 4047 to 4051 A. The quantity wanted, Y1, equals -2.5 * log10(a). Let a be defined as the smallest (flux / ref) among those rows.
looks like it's 0.41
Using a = 0.68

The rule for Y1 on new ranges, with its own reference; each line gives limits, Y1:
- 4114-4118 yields 0.29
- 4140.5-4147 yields 0.59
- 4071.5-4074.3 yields 0.34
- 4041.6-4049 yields 0.88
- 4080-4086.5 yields 0.30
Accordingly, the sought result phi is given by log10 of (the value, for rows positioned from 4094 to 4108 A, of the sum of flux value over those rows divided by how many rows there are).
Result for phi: 0.74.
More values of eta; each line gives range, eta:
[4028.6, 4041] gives 4.49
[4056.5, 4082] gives 3.6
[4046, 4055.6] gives 4.65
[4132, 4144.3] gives 4.43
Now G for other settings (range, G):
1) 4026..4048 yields 5.57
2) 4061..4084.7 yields 5.53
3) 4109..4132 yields 5.51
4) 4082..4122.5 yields 5.61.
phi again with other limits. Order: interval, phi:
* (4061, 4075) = 0.73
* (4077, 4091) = 0.76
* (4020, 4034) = 0.76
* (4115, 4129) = 0.79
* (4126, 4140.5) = 0.77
